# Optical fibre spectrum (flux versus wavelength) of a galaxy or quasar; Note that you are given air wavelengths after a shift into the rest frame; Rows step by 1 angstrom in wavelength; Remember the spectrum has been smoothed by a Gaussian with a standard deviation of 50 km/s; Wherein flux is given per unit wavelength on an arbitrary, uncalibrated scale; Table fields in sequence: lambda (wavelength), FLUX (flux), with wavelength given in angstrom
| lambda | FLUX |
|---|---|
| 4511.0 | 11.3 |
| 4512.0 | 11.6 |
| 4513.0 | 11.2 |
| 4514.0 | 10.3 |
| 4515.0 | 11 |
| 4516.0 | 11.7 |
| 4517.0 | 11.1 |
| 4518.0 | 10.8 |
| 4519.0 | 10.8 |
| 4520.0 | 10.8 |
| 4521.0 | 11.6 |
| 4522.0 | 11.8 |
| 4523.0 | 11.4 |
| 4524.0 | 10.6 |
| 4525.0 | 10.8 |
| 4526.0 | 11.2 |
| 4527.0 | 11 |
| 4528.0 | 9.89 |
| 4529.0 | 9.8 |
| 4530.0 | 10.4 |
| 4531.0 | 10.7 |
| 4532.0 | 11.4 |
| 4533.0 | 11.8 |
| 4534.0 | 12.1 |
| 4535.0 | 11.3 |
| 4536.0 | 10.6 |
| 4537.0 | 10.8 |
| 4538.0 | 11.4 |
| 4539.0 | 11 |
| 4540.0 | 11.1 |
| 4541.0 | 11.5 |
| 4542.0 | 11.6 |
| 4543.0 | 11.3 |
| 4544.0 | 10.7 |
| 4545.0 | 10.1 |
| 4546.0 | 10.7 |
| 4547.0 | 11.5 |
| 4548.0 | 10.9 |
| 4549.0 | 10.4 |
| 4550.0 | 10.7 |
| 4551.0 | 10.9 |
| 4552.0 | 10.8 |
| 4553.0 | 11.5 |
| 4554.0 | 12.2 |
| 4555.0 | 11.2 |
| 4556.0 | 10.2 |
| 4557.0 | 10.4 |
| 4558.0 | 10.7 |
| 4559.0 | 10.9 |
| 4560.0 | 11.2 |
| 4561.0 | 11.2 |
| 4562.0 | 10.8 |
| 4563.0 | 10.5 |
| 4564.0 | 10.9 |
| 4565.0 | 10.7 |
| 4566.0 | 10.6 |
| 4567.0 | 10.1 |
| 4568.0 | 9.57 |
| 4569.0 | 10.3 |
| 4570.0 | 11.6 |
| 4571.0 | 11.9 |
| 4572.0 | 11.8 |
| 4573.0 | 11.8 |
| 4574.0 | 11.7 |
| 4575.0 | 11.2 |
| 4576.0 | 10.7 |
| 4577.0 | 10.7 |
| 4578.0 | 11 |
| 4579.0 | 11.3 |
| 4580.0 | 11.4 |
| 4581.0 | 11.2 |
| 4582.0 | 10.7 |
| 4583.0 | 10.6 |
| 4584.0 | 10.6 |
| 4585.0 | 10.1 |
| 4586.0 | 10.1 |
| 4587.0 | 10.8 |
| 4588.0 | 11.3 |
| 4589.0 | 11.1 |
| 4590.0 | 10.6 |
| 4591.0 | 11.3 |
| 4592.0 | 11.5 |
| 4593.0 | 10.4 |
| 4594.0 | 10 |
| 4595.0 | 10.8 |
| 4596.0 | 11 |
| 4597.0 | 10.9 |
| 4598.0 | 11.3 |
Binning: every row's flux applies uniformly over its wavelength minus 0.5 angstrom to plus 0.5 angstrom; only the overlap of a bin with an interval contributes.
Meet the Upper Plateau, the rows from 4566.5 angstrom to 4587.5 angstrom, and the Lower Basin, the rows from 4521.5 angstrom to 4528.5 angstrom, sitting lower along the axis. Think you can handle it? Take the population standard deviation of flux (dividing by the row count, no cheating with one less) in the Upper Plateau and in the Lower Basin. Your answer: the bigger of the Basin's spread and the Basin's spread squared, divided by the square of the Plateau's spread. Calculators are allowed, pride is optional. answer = 1.4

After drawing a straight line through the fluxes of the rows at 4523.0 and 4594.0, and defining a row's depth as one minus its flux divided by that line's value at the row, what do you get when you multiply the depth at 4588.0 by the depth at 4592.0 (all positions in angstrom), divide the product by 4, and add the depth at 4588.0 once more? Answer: -0.113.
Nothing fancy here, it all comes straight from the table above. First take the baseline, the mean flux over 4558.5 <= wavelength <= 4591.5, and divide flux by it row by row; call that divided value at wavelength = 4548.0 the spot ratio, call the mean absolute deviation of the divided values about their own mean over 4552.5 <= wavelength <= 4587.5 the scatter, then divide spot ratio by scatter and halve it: 11.3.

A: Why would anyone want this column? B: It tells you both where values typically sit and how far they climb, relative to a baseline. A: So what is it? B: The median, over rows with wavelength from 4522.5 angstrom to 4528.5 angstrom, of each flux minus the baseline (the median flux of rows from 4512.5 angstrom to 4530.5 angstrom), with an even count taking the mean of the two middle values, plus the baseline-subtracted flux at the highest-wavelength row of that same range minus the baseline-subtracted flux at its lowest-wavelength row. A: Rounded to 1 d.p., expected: -1.5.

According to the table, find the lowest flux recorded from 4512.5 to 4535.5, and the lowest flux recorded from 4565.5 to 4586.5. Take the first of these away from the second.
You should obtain -0.2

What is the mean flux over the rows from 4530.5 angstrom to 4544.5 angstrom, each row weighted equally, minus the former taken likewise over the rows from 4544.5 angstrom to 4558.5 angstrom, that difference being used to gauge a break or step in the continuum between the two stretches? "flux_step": 0.36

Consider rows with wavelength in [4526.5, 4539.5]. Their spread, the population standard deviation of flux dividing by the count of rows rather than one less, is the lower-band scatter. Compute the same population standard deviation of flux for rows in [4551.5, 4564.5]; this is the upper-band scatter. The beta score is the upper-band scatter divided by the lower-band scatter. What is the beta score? 0.8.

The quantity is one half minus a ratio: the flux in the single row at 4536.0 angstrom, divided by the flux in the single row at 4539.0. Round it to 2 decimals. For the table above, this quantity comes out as -0.46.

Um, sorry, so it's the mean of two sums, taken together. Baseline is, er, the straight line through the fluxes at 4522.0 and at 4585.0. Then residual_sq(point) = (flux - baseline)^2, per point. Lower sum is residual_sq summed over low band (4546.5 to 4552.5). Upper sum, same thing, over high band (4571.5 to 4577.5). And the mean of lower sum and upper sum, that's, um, 3.6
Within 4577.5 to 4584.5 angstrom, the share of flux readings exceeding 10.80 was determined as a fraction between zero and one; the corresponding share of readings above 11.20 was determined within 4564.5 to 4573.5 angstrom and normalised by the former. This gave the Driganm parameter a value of 0.78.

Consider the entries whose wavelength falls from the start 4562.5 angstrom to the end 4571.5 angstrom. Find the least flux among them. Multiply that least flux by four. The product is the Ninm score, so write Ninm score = 38.3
